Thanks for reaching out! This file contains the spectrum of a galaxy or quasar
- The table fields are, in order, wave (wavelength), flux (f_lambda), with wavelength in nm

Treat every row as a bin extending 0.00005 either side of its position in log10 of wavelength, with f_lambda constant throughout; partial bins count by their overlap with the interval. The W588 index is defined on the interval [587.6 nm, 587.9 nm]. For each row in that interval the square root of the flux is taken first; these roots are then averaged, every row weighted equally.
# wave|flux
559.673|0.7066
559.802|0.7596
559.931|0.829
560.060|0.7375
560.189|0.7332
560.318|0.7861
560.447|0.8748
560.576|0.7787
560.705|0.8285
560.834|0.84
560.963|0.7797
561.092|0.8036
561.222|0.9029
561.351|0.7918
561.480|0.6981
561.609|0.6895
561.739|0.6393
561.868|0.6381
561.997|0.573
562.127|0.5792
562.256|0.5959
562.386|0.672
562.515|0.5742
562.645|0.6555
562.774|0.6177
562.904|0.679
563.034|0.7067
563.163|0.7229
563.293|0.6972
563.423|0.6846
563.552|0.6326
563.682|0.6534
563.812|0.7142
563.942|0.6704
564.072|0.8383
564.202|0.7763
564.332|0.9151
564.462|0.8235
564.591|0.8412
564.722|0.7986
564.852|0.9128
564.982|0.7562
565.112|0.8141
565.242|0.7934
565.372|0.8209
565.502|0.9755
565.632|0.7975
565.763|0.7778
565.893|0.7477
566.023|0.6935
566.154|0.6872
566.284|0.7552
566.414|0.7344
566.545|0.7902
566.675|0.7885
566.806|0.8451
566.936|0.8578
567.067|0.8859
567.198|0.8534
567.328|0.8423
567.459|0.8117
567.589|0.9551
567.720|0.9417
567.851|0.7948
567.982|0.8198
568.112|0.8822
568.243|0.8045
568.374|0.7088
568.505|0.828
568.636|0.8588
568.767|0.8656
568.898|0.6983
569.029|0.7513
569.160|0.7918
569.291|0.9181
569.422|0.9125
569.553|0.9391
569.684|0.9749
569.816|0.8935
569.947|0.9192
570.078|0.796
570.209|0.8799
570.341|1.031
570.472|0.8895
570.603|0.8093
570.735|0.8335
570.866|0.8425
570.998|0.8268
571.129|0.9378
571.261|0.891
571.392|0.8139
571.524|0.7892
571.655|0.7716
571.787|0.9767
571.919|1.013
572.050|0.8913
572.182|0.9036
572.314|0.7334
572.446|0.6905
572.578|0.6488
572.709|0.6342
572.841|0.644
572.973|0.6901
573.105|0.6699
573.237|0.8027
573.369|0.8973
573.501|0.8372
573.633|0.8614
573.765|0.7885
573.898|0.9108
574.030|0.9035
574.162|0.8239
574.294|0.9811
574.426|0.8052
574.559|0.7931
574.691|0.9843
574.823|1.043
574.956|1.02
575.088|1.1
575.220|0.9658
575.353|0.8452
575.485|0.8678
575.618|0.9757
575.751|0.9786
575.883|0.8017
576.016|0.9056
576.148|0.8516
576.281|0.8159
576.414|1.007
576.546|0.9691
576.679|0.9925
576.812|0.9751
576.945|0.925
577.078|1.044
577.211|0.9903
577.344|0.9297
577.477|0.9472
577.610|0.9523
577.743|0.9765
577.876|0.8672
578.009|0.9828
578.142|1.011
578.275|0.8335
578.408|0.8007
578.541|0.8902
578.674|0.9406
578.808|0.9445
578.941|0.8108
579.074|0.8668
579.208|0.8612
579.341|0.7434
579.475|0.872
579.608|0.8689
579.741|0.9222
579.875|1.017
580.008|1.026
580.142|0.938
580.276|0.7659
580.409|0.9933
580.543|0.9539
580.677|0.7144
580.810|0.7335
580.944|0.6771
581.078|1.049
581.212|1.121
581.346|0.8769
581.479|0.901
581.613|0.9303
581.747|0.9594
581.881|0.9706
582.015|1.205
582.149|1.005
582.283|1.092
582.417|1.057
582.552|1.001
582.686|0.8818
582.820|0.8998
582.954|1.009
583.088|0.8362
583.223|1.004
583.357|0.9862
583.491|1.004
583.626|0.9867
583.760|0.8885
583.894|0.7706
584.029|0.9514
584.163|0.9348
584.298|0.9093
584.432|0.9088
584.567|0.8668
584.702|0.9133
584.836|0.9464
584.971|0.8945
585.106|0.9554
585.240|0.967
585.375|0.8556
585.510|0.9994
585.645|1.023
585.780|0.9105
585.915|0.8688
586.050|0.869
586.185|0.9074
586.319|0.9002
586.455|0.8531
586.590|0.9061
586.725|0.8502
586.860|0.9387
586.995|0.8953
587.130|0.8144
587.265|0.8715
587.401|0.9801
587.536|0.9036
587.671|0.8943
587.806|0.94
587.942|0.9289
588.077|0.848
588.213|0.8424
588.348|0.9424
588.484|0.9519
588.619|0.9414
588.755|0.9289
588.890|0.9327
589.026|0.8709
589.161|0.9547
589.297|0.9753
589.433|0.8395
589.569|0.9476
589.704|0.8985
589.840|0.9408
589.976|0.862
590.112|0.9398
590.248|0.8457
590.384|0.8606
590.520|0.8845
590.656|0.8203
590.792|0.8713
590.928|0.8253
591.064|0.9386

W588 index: 0.958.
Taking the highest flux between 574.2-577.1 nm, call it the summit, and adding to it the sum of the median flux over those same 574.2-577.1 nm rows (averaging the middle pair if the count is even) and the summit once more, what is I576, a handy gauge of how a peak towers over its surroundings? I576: 3.17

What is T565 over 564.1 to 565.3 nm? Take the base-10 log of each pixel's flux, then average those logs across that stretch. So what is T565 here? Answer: -0.084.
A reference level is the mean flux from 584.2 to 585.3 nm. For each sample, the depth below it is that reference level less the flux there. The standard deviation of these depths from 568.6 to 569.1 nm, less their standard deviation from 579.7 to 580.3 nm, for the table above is -0.022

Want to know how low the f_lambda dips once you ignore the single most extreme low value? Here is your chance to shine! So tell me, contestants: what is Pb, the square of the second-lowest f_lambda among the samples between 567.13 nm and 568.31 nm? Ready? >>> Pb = 0.647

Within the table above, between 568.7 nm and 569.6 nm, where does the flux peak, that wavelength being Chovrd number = 569.553 nm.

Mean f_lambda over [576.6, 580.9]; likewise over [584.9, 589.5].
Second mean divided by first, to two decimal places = 1.00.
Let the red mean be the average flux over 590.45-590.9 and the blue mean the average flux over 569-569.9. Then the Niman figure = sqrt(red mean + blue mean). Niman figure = 1.32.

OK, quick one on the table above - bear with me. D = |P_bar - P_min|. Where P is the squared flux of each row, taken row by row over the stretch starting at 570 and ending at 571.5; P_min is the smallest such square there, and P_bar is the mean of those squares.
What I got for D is 0.12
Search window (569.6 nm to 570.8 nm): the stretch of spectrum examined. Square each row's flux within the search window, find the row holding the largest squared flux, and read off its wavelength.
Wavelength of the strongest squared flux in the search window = 570.341 nm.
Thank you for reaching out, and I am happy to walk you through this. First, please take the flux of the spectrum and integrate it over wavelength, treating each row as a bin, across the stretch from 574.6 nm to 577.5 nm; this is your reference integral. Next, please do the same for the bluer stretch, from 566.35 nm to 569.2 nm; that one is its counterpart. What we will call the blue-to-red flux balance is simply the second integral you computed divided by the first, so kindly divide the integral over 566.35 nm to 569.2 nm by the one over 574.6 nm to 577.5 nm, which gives 0.85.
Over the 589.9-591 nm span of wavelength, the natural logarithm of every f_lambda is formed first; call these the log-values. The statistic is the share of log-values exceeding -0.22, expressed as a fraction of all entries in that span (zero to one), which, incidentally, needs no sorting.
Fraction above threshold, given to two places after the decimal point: 1.00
